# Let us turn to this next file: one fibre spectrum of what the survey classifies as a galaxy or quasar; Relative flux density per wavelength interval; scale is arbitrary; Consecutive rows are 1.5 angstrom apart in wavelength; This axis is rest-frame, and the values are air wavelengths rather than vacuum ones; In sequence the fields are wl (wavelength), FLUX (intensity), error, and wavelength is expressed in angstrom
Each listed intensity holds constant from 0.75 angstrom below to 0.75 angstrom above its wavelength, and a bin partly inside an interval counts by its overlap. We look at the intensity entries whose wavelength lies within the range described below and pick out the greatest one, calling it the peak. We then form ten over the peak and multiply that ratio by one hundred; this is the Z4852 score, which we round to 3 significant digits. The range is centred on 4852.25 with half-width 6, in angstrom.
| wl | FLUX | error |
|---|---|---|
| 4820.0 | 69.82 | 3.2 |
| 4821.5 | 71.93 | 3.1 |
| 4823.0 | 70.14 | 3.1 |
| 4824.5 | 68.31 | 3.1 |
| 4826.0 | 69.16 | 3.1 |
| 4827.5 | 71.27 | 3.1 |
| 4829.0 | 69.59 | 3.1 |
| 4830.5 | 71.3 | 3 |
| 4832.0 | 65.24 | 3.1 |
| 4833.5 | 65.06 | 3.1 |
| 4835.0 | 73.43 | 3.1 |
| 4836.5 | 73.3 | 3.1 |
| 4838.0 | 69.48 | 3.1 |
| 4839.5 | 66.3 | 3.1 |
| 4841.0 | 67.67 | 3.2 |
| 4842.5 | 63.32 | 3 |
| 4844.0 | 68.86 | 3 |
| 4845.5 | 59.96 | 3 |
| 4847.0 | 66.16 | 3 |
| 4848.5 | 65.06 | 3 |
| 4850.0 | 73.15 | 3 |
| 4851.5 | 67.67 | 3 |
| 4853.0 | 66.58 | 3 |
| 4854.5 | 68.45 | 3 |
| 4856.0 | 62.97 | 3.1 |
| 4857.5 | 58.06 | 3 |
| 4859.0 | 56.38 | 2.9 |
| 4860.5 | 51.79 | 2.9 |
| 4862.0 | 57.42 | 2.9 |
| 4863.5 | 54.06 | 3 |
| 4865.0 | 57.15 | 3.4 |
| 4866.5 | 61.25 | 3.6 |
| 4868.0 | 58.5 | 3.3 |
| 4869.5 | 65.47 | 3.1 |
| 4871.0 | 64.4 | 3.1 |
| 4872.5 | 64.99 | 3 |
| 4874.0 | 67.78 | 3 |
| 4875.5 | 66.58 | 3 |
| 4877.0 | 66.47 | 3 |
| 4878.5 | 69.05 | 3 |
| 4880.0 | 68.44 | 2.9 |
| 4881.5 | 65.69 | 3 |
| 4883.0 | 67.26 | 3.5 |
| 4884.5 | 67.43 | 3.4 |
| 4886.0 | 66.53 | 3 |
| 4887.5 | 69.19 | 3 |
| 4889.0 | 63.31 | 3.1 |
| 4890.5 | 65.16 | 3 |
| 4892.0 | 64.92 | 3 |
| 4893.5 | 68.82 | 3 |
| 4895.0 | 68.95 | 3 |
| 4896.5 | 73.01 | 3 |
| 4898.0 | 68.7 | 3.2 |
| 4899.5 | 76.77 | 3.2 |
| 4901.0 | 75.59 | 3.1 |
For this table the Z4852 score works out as 13.7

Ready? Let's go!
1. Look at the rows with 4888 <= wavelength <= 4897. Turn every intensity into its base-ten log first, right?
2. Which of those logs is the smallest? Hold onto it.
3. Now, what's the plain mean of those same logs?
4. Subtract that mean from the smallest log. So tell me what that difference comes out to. -0.026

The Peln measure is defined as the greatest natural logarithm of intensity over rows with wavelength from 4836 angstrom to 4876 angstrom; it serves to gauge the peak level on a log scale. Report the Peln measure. 4.29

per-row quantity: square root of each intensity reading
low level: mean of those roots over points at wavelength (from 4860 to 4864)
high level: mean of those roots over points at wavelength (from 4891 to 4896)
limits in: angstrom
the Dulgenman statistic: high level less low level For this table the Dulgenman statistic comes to 0.84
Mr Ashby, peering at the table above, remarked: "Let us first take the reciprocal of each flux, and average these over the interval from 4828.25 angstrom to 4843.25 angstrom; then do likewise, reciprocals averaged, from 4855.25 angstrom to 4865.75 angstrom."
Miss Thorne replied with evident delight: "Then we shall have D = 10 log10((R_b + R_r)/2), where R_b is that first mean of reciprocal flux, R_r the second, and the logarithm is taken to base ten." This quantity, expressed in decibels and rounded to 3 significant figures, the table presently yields -17.9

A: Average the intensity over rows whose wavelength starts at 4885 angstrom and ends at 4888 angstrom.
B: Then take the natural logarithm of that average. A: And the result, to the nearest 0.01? 4.22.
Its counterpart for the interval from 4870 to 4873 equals 4.17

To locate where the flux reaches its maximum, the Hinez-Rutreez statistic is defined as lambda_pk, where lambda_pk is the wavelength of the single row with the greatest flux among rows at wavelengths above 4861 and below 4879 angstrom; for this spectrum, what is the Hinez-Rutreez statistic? 4878.5 angstrom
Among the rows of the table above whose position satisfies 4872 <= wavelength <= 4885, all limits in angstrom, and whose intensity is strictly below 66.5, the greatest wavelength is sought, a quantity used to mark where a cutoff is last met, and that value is 4881.5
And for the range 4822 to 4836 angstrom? 4833.5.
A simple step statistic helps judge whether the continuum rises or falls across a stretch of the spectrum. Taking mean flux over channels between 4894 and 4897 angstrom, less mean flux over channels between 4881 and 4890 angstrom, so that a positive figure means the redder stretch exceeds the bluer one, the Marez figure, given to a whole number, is 4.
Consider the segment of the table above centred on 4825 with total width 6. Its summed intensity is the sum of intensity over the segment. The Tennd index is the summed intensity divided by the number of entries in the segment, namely 70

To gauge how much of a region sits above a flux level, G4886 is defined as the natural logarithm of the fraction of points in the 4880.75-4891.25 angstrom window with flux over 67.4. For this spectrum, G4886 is -1.3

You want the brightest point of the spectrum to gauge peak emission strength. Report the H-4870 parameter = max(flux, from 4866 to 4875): 67.78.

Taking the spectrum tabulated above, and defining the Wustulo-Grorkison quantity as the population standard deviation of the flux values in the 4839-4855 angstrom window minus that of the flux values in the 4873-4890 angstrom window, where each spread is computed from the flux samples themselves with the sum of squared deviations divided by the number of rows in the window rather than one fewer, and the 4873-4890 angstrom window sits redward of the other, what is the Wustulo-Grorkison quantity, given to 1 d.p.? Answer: 1.6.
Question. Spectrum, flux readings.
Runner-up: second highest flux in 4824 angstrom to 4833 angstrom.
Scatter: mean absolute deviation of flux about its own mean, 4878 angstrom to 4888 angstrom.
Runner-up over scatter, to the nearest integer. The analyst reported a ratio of 67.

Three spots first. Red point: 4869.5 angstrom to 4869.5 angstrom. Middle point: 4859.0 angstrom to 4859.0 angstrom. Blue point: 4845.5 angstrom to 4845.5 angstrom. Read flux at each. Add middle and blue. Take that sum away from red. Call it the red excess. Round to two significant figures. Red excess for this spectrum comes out -51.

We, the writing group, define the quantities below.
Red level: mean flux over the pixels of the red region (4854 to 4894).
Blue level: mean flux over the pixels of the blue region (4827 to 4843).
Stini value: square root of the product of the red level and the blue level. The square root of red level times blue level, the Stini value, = 66.1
